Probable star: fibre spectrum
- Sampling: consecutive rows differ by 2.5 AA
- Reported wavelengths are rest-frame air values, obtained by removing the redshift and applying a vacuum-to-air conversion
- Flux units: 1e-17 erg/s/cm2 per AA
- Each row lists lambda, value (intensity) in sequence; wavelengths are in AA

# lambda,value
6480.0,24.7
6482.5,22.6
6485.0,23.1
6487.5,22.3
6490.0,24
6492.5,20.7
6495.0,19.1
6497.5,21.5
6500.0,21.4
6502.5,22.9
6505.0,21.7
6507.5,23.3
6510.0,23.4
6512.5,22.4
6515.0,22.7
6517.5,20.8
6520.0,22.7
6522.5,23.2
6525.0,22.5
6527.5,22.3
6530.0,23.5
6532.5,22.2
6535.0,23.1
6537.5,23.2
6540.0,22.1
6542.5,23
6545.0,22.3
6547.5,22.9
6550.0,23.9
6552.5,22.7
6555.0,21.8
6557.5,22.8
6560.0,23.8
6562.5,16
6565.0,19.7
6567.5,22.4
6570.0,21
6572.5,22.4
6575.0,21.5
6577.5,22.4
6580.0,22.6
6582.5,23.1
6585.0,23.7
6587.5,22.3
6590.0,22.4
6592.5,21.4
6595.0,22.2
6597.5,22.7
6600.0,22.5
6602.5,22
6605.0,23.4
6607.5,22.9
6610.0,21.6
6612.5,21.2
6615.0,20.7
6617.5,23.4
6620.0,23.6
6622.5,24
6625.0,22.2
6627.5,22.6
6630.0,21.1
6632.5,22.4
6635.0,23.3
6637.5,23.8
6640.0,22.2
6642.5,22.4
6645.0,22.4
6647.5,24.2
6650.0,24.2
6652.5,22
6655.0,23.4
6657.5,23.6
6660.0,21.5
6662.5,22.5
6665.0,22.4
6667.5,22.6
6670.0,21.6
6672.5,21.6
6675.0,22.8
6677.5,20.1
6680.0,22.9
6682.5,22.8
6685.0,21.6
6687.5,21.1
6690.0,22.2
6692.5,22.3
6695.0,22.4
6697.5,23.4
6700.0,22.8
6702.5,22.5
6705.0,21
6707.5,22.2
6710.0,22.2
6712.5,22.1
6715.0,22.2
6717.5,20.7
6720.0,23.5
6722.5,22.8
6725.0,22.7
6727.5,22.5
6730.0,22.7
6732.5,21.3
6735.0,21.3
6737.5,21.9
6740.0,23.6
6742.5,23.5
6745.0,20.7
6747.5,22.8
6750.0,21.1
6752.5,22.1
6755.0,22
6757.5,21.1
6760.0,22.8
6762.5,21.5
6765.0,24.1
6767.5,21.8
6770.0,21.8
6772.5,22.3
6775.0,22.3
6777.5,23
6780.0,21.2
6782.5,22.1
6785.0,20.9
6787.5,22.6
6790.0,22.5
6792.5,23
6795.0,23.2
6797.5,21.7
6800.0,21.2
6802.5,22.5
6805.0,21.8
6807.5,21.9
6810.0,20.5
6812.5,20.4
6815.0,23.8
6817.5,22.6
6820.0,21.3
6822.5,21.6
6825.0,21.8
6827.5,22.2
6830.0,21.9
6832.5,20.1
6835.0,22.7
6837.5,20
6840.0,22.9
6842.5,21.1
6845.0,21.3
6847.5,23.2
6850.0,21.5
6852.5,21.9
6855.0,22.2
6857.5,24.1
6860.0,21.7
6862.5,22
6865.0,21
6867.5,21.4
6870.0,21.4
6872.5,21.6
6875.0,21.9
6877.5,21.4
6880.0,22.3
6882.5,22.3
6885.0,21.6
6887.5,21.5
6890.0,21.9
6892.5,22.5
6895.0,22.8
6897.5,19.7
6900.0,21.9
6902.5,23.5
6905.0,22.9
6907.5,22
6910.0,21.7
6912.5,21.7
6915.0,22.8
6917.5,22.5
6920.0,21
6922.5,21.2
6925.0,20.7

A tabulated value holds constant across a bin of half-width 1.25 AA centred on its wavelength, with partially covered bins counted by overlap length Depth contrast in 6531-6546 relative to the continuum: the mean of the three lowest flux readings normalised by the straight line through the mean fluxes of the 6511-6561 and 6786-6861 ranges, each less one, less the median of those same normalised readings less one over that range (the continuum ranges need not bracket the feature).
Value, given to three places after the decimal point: -0.020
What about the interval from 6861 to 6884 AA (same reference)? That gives -0.016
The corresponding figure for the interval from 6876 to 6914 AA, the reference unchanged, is -0.049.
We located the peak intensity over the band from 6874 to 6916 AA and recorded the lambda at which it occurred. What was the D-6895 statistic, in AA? 6902.5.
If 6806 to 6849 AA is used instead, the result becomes 6815.0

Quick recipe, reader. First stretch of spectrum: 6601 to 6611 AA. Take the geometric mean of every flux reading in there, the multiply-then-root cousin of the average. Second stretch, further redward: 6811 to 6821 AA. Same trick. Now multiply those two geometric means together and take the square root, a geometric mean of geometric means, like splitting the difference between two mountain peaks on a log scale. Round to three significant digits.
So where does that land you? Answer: 22.2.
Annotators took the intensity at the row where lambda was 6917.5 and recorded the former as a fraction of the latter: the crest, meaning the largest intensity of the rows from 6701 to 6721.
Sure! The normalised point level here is 0.957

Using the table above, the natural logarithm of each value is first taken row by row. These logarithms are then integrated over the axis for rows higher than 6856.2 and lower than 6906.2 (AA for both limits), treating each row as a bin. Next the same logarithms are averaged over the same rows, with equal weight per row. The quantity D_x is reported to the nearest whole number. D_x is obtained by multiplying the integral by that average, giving 477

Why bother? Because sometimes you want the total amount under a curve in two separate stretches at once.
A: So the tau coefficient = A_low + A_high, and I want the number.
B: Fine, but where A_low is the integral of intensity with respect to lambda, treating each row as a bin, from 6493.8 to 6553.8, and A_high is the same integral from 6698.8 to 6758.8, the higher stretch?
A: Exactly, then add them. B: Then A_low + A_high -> 2675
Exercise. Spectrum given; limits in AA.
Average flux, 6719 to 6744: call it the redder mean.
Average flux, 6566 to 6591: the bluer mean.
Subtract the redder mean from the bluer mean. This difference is -0.20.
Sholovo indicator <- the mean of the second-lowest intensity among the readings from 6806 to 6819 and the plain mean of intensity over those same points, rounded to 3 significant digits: 21.2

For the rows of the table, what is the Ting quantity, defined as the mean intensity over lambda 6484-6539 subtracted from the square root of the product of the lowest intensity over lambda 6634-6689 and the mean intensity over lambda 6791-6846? -1.43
